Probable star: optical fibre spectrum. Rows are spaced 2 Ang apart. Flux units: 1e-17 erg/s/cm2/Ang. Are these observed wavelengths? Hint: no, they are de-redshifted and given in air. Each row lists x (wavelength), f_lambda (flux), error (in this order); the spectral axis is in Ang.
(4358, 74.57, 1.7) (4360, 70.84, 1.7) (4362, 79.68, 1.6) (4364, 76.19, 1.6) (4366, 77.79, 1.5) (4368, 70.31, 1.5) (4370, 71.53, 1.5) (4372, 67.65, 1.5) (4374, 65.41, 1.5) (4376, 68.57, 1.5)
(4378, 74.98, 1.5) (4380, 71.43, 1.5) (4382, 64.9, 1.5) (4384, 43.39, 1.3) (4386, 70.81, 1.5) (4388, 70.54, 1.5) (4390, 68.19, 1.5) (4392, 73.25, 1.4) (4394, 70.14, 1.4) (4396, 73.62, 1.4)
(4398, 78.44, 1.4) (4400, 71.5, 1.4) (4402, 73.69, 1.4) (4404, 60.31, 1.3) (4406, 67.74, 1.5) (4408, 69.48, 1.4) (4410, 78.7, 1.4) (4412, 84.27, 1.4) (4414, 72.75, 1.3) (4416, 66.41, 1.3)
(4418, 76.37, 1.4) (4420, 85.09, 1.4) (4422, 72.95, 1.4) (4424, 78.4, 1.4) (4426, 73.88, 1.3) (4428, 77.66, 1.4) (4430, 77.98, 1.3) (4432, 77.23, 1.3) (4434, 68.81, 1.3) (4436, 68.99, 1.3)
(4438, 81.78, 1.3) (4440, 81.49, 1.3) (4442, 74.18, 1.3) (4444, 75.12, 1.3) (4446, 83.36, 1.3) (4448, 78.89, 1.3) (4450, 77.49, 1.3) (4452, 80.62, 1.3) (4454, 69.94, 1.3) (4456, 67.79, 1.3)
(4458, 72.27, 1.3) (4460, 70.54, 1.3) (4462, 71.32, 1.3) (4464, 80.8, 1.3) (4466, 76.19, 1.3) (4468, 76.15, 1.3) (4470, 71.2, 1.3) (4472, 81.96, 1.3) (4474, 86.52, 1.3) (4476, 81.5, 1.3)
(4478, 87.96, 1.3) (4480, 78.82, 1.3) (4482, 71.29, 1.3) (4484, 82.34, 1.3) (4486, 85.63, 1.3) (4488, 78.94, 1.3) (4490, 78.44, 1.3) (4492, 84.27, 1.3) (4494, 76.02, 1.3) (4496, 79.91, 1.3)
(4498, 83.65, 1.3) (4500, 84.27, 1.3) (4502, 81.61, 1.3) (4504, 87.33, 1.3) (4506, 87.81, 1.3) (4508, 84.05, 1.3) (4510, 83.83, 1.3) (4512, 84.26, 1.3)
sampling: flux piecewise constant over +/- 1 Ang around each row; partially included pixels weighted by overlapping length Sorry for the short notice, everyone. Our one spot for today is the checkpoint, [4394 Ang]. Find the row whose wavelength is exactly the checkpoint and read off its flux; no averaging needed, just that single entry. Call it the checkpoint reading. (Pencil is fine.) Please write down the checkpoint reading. 70.14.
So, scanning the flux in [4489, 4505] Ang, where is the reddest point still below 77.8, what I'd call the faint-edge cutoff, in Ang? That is 4494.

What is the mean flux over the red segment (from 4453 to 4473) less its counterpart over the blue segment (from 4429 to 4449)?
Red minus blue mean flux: -3.0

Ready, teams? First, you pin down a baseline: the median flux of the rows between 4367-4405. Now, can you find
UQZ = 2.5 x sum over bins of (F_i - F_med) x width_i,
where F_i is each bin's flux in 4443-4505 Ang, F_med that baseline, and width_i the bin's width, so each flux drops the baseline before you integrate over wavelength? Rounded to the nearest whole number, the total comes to 1277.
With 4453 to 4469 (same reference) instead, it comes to 103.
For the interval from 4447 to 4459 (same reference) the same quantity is 119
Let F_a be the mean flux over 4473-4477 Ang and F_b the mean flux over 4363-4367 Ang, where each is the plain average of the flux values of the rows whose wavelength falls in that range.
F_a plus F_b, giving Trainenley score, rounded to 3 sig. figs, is 161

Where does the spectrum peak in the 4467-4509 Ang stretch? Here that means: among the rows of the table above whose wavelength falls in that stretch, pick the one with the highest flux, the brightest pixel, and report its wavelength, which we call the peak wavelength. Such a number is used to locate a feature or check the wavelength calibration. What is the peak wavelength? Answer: 4478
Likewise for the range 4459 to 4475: 4474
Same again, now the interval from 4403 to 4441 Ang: 4420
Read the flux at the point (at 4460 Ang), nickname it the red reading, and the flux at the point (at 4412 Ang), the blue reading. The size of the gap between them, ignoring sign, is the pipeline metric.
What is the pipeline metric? 14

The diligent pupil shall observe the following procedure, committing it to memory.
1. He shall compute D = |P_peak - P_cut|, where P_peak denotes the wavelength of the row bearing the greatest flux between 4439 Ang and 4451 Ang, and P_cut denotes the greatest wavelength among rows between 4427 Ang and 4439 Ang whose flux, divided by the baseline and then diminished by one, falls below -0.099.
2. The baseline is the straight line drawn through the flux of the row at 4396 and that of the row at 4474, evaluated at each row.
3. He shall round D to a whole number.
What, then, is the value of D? 10 Ang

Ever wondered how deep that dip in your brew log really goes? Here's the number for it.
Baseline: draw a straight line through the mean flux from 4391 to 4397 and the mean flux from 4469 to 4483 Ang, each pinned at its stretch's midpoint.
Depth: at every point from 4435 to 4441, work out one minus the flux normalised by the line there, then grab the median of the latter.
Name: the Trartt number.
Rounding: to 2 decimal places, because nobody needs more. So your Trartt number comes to -0.06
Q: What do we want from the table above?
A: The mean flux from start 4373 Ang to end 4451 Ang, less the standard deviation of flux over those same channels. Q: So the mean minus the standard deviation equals 66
